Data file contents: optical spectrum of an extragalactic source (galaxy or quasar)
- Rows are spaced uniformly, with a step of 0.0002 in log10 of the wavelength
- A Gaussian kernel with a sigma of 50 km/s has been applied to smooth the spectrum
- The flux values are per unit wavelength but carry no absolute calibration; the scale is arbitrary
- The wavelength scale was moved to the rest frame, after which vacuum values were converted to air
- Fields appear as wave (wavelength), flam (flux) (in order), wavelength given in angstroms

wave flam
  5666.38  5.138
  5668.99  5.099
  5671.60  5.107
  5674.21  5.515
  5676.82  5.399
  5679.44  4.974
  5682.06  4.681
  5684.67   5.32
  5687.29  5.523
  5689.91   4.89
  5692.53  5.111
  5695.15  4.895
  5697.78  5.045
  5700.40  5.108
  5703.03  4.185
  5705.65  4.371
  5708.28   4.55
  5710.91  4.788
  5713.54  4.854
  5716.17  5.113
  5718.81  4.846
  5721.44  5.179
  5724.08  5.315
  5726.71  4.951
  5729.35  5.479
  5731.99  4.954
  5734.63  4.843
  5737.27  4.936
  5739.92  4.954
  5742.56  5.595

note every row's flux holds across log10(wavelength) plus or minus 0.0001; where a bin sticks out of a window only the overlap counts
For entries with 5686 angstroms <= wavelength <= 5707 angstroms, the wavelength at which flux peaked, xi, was 5687.29 angstroms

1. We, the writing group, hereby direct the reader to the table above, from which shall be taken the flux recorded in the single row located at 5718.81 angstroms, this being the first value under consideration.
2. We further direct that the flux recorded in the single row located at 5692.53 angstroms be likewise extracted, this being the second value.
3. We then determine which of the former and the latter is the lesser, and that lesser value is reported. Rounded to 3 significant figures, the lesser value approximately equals 4.85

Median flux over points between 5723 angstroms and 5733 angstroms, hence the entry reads 5.13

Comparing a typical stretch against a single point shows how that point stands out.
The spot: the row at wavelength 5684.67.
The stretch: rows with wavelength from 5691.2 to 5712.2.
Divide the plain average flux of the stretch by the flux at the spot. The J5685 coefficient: 0.894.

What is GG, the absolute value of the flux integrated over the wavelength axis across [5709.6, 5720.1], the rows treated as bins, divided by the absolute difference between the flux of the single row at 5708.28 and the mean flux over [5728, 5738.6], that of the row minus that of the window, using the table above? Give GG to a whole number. 103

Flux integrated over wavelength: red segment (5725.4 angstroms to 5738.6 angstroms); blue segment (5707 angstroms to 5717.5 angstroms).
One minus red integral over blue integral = -0.31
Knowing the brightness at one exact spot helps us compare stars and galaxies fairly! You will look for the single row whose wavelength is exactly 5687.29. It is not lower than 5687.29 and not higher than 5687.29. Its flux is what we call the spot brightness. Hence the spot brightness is 5.523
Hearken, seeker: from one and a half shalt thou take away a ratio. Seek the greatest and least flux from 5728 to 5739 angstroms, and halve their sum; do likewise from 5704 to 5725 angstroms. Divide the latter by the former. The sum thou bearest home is 0.56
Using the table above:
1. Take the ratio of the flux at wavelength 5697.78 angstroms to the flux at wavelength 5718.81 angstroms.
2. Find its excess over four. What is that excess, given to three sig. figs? -2.96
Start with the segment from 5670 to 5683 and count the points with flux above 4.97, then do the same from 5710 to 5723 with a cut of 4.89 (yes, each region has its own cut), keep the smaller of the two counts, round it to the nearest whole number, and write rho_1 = 2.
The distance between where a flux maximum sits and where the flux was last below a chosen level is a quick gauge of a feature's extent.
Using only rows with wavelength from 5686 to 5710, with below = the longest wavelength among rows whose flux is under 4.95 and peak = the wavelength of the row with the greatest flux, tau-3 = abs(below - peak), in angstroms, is 21.0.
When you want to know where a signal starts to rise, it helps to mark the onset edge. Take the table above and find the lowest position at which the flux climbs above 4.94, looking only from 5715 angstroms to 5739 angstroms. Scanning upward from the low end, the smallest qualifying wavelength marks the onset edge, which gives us 5716.17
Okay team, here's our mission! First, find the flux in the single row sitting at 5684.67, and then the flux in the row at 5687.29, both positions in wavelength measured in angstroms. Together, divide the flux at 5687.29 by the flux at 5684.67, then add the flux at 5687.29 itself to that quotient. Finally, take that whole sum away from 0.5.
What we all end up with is -6.1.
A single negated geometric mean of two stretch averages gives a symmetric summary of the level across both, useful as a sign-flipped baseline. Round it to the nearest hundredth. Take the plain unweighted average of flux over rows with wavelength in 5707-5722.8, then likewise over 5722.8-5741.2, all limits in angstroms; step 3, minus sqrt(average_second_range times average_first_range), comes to -4.97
